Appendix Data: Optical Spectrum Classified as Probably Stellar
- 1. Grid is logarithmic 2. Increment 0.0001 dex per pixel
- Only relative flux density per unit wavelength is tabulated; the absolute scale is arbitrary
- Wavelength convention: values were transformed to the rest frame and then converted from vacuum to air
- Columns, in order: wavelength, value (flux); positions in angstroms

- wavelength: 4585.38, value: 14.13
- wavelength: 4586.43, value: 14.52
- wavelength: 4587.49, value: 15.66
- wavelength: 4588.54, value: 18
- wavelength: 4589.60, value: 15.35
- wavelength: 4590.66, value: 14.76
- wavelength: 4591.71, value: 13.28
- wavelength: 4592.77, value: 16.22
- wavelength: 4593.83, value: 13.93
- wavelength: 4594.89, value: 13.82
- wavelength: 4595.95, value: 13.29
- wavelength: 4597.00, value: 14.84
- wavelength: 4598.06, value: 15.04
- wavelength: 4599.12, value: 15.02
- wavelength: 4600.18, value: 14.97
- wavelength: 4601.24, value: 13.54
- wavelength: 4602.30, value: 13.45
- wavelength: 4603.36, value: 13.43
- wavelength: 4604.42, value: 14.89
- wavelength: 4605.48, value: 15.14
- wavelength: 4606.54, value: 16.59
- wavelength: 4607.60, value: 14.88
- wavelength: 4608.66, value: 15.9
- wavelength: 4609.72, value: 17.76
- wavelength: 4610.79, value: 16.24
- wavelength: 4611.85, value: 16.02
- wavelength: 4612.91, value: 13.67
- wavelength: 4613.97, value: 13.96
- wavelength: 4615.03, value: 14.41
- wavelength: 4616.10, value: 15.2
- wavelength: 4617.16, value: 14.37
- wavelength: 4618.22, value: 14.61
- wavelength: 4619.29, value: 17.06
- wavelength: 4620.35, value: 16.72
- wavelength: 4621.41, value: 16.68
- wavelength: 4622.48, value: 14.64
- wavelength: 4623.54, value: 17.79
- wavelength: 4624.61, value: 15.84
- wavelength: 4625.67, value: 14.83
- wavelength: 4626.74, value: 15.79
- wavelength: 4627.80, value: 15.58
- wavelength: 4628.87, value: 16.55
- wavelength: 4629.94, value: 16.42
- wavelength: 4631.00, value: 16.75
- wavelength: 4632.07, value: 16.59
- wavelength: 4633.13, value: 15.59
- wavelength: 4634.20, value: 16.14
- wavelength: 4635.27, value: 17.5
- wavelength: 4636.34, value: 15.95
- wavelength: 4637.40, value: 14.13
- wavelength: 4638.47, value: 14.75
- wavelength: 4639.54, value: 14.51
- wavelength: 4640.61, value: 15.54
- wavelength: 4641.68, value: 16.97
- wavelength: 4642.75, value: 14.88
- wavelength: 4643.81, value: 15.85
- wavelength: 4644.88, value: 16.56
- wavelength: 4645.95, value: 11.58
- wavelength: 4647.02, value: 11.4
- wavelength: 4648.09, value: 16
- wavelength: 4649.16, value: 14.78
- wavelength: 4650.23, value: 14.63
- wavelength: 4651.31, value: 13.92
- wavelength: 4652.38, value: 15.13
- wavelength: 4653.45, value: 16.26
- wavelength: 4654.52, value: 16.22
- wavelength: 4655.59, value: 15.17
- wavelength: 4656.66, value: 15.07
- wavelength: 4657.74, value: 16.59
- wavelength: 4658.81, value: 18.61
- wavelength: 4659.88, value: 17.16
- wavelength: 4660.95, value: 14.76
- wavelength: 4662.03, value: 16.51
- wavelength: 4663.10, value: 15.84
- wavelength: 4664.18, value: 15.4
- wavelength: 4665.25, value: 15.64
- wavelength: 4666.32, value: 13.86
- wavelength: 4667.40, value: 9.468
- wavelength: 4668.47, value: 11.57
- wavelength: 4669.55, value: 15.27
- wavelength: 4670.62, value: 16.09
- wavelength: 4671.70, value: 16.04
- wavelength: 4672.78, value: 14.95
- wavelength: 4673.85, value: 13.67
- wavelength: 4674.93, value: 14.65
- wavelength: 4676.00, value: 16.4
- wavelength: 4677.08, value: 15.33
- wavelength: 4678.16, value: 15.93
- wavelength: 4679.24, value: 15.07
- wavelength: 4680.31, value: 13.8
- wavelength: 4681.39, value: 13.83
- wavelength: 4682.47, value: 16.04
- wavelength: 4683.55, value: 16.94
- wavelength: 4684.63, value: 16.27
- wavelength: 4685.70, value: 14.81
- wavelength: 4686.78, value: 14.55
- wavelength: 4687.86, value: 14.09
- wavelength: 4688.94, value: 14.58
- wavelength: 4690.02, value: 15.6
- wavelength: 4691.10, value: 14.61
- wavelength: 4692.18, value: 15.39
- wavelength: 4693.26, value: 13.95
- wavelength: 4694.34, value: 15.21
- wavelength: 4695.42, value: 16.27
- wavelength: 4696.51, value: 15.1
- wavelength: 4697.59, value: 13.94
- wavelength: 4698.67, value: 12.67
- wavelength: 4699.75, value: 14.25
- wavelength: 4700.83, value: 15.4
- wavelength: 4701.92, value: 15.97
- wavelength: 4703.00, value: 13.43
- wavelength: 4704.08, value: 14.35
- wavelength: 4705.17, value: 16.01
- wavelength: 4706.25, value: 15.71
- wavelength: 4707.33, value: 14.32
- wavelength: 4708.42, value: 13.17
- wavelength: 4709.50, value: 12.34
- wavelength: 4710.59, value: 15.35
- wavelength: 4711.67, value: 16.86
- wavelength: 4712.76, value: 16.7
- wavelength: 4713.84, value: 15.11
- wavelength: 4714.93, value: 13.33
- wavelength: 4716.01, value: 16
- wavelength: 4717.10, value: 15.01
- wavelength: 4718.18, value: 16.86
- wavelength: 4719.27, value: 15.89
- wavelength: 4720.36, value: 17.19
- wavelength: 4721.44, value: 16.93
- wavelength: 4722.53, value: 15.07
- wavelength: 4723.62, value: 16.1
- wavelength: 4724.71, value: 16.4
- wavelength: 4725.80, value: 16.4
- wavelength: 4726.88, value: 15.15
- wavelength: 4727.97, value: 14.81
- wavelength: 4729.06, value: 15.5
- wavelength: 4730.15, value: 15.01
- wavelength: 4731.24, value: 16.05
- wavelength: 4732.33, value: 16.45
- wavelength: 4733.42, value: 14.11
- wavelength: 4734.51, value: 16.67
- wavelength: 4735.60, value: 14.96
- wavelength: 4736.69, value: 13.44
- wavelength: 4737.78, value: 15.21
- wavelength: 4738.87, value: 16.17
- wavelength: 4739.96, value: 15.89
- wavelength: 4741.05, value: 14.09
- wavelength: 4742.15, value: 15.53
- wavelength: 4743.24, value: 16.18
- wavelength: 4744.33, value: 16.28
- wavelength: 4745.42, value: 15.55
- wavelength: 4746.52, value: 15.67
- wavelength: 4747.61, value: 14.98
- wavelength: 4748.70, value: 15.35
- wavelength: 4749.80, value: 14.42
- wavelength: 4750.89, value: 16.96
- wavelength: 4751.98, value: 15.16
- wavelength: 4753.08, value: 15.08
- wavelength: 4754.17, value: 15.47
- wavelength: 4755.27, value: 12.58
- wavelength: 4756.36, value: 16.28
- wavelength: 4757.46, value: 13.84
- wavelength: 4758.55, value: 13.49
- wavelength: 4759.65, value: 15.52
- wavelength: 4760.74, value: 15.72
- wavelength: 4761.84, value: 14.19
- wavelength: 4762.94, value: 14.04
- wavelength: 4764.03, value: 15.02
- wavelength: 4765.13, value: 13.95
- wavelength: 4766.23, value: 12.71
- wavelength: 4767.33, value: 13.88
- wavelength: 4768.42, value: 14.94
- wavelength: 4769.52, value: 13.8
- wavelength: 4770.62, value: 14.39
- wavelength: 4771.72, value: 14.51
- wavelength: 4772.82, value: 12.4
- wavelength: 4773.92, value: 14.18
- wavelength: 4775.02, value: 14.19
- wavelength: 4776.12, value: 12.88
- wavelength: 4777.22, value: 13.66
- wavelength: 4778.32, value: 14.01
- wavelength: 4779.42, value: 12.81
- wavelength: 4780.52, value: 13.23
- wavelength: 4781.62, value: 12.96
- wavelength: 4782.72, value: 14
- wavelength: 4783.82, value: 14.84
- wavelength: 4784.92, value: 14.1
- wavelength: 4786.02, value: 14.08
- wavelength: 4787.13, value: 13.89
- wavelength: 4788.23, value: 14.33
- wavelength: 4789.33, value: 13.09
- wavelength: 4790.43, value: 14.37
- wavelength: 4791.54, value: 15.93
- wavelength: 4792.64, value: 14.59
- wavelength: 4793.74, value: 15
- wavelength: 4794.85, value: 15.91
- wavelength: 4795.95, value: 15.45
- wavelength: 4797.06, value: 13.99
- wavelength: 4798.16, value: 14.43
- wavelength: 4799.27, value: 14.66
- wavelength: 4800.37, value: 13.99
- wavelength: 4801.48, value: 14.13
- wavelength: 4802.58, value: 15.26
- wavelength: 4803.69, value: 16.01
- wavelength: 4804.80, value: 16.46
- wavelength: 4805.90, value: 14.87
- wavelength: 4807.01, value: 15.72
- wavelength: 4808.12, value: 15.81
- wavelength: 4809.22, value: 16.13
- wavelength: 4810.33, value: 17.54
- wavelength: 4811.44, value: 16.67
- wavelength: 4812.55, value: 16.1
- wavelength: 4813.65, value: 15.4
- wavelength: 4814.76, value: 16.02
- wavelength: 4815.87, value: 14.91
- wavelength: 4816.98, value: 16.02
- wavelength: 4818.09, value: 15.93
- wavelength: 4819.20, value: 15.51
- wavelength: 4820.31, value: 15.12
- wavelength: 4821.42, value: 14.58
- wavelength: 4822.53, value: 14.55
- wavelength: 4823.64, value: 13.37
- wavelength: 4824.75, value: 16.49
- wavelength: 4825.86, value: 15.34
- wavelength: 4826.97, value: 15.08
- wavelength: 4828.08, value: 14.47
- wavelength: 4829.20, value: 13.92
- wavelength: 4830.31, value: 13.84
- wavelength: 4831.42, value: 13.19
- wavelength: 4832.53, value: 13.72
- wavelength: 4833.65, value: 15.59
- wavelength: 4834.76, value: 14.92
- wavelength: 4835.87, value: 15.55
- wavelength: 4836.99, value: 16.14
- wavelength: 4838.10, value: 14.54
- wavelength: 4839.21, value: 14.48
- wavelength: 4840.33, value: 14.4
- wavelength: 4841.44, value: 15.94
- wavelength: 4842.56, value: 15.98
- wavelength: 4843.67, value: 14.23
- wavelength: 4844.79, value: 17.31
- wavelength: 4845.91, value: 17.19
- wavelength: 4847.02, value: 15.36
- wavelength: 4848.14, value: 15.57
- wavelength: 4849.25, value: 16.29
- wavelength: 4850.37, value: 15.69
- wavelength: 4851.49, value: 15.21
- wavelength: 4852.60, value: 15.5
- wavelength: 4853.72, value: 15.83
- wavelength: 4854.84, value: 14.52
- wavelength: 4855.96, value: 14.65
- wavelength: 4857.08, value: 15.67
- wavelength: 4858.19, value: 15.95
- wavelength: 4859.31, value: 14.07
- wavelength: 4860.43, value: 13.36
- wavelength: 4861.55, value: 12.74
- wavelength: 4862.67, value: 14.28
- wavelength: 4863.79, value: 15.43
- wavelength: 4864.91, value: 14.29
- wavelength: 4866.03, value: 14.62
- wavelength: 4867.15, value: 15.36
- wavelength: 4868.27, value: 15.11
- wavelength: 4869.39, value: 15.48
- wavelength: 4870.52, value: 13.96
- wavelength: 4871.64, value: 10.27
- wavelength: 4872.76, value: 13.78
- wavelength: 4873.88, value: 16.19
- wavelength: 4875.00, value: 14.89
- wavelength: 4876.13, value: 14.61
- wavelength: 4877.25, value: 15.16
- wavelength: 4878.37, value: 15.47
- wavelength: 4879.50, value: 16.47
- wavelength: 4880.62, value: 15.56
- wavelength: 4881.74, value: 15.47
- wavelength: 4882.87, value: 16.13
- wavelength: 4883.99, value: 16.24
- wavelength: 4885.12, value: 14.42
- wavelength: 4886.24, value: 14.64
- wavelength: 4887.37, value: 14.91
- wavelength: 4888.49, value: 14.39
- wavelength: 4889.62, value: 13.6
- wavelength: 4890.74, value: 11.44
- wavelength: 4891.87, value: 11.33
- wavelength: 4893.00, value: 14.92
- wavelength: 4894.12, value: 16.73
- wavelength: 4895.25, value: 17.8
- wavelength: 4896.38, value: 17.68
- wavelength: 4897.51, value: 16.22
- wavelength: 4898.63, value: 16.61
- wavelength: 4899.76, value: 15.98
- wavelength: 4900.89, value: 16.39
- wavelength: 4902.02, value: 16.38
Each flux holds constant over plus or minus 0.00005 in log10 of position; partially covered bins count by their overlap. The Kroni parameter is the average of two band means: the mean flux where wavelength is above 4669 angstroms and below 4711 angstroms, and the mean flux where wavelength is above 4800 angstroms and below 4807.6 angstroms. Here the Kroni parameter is 15.1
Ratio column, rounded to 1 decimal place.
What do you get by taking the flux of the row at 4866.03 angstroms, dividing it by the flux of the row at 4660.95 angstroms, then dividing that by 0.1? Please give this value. 9.9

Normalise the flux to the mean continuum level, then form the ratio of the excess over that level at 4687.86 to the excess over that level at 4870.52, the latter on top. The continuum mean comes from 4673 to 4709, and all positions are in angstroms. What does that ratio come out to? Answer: 1.2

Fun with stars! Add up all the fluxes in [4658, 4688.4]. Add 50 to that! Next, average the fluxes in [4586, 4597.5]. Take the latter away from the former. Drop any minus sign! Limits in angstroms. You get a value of 458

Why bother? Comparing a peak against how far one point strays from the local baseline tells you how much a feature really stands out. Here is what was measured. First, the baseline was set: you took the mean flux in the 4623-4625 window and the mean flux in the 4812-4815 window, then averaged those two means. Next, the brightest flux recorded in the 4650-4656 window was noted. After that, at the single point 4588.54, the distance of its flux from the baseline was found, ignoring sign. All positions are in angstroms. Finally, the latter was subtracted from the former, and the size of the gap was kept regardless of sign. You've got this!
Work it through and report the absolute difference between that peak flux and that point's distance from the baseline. 14.6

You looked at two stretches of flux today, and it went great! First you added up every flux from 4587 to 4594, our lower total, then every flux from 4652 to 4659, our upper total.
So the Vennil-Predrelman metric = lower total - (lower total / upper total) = 106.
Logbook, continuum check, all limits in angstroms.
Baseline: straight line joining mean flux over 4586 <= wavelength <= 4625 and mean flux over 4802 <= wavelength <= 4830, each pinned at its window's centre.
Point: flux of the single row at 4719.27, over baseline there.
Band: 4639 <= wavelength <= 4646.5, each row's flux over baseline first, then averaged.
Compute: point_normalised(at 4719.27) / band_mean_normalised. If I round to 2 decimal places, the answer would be 1.04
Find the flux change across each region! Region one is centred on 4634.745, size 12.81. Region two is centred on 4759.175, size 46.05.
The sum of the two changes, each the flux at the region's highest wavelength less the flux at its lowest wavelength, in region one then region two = -1.5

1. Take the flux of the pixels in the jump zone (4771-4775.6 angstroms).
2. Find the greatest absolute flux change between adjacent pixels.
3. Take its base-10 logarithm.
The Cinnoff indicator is 0.3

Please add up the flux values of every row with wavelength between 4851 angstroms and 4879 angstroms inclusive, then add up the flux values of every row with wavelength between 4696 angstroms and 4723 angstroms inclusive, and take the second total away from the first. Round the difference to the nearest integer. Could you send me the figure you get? -11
